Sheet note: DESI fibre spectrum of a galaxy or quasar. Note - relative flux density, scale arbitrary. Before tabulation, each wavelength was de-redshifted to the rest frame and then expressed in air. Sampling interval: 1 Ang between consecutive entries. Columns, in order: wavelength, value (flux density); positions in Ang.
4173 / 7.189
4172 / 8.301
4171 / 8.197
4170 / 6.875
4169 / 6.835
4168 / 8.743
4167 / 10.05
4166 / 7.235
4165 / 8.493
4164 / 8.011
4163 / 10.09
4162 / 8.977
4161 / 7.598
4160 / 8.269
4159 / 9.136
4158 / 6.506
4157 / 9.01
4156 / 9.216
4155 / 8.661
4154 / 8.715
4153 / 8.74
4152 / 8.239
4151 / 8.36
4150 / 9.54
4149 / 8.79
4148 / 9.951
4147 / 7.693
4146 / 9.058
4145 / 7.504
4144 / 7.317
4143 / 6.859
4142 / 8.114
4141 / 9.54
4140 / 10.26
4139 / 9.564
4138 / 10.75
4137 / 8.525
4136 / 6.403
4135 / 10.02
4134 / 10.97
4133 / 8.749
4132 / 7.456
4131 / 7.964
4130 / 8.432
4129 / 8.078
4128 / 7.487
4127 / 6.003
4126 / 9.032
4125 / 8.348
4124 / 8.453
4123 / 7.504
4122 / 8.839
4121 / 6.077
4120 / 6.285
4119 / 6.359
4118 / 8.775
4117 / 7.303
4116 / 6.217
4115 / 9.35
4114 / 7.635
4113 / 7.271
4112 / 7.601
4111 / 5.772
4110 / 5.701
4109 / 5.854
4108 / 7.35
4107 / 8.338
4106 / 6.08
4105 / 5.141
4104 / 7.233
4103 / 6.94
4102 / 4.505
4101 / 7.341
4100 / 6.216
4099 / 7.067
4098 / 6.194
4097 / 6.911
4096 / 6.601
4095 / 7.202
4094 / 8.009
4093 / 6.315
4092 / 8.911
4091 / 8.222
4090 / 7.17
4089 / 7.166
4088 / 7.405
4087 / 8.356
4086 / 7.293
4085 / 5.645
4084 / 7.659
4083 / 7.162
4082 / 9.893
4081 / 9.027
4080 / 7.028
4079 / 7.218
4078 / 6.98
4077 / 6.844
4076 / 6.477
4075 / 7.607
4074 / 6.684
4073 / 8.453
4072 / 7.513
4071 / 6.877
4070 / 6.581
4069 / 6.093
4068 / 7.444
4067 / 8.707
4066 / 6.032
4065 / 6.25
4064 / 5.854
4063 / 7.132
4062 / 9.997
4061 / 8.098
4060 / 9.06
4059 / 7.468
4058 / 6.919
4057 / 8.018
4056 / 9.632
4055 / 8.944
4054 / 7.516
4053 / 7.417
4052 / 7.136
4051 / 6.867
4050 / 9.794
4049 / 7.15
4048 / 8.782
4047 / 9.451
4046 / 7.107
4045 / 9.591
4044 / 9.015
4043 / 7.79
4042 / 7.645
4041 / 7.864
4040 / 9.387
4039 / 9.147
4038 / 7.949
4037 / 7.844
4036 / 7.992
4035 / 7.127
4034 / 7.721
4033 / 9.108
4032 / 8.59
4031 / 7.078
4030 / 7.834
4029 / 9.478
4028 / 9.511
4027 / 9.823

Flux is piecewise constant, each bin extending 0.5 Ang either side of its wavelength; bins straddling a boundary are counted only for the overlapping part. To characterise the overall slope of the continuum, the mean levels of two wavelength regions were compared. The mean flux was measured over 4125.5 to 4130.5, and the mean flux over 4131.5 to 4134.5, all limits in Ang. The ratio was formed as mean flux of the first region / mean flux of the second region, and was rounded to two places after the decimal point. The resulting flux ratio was 0.86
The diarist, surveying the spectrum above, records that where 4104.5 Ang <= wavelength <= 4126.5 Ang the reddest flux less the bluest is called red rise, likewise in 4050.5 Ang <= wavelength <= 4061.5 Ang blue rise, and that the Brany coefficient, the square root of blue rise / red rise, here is 0.6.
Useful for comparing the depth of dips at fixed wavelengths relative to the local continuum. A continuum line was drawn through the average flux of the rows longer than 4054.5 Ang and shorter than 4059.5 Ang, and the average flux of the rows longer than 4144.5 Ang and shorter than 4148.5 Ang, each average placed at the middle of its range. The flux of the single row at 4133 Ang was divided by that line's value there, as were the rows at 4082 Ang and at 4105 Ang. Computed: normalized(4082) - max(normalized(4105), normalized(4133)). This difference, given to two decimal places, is 0.16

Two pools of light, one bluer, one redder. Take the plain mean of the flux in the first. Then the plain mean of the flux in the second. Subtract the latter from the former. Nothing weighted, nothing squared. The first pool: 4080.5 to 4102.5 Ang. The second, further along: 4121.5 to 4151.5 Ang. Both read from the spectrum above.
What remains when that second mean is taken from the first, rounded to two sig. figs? -1.2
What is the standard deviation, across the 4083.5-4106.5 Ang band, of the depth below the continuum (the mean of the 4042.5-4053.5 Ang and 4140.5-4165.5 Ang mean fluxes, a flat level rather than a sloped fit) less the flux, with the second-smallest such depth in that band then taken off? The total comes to 1.0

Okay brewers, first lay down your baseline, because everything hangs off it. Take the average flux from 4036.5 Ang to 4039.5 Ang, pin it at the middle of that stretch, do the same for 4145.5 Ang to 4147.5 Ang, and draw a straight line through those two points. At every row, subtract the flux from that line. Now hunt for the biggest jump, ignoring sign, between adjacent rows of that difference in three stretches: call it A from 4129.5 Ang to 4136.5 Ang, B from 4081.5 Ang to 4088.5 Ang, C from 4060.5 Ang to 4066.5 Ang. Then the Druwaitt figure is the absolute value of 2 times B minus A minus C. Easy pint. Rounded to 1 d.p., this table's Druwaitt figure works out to 1.0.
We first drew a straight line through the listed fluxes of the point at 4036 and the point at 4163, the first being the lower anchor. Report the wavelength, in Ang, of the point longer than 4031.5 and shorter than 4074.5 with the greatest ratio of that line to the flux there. 4064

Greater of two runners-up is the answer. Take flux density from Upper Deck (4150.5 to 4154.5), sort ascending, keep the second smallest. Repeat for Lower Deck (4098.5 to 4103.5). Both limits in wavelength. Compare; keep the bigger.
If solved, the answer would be 8.36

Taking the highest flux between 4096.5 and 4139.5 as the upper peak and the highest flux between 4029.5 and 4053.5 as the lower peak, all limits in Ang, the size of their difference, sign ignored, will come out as 1.18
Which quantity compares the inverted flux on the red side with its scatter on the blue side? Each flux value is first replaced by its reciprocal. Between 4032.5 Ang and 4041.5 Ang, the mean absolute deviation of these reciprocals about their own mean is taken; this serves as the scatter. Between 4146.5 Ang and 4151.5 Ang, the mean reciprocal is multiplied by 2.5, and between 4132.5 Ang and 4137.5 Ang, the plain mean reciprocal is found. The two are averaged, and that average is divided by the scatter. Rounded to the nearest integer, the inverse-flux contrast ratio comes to 22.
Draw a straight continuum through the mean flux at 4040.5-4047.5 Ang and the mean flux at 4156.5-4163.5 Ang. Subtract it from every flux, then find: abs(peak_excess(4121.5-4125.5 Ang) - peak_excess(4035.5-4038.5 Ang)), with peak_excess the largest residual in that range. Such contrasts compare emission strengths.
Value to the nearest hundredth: 0.73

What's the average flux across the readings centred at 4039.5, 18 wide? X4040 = 8.3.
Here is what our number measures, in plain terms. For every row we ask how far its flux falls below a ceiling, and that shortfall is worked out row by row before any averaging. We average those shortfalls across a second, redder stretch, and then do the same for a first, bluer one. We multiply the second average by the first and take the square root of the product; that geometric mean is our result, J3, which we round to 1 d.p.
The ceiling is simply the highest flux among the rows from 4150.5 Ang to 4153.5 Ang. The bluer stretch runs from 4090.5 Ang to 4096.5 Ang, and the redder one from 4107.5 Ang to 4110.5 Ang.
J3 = 1.7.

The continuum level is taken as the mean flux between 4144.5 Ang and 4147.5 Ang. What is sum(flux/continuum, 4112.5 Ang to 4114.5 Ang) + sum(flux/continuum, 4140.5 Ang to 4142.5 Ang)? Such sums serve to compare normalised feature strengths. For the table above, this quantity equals 4.0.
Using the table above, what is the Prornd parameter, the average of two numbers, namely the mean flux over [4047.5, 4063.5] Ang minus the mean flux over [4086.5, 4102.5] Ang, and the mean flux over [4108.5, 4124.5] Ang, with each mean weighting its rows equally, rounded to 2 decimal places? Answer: 4.10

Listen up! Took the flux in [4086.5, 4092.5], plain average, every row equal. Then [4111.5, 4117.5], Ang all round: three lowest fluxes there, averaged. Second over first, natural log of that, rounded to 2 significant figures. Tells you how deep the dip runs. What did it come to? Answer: -0.13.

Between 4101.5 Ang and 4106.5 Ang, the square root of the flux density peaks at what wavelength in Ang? 4104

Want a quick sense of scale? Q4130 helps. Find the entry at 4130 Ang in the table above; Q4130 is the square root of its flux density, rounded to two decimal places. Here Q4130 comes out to 2.90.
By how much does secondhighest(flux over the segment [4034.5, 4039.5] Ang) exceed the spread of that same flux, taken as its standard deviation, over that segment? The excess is 7.3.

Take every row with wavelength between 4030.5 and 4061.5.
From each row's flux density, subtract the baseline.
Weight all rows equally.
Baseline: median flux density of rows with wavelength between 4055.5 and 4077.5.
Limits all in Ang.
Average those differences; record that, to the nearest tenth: 0.9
